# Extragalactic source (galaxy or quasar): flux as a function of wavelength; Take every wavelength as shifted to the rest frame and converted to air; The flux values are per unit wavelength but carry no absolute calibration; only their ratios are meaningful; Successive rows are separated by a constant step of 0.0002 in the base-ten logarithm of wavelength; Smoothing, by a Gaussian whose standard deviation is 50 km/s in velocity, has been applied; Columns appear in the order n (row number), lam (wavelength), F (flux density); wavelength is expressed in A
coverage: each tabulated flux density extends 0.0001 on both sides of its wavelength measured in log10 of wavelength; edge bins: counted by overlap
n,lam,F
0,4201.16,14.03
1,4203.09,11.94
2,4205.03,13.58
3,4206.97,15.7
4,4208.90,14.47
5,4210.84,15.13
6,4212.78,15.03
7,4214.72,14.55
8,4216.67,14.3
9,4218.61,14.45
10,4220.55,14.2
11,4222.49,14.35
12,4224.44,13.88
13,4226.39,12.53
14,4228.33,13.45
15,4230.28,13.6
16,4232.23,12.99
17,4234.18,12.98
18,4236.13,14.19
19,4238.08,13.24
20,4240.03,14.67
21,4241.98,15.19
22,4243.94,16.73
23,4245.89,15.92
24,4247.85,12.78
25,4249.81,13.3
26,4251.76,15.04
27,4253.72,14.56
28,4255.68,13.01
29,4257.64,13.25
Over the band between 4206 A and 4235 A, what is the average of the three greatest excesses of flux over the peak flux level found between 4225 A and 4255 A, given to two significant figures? -1.4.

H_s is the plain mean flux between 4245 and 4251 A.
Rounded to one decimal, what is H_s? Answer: 14.0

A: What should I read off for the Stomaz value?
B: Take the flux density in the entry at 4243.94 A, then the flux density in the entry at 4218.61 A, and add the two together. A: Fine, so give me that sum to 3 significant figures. 31.2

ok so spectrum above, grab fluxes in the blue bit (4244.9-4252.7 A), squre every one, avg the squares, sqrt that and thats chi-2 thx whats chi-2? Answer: 14.3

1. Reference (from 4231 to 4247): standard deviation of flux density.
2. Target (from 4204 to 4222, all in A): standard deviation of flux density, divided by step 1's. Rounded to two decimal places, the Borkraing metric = 0.44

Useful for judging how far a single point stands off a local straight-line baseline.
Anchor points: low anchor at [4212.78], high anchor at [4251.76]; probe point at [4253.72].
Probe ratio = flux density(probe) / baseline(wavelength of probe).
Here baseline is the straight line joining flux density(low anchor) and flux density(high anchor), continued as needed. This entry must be 0.97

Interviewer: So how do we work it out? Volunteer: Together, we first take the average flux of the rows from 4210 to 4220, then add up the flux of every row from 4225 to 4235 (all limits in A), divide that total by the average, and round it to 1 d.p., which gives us 4.5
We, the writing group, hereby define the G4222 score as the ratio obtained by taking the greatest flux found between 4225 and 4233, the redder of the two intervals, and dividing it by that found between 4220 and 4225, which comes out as 0.95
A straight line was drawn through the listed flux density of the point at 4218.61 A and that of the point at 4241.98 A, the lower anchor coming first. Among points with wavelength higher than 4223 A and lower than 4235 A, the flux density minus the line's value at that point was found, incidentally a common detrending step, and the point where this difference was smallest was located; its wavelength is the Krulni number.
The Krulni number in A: 4226.39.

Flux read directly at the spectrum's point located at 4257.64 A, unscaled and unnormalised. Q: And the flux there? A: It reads 13.25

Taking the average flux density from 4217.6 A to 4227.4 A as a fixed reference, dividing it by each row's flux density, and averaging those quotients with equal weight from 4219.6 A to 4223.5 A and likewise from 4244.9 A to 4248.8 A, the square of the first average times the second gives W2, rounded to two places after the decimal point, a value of 0.93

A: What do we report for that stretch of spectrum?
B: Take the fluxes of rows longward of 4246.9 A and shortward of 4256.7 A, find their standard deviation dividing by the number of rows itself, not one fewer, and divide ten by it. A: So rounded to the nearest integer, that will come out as 11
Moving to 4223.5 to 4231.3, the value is 20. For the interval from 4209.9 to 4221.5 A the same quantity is 28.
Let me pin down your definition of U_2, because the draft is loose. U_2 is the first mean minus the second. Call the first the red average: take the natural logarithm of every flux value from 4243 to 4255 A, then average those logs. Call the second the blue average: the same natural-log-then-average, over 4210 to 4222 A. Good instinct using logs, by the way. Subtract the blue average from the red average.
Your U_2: 0.00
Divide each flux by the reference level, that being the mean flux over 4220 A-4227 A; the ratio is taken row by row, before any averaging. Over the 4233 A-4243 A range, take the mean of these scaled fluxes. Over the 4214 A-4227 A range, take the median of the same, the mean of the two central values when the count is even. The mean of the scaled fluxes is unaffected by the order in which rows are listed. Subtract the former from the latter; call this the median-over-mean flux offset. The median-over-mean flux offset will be 0.02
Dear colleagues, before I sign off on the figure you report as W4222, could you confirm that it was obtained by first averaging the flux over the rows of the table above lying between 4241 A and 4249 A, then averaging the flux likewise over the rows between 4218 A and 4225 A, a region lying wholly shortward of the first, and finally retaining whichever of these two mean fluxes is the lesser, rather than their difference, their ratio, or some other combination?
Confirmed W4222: 14.2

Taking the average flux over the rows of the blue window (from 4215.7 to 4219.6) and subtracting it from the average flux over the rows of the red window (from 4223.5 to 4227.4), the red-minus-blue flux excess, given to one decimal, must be -1.2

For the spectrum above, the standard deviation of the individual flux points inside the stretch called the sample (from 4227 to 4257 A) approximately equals 1.2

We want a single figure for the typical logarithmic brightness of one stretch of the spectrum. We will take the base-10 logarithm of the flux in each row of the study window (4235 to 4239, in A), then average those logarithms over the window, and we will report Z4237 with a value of 1.137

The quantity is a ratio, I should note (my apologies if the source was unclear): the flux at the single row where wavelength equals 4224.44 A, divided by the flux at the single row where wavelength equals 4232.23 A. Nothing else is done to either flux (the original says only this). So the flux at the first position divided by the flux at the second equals 1.07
